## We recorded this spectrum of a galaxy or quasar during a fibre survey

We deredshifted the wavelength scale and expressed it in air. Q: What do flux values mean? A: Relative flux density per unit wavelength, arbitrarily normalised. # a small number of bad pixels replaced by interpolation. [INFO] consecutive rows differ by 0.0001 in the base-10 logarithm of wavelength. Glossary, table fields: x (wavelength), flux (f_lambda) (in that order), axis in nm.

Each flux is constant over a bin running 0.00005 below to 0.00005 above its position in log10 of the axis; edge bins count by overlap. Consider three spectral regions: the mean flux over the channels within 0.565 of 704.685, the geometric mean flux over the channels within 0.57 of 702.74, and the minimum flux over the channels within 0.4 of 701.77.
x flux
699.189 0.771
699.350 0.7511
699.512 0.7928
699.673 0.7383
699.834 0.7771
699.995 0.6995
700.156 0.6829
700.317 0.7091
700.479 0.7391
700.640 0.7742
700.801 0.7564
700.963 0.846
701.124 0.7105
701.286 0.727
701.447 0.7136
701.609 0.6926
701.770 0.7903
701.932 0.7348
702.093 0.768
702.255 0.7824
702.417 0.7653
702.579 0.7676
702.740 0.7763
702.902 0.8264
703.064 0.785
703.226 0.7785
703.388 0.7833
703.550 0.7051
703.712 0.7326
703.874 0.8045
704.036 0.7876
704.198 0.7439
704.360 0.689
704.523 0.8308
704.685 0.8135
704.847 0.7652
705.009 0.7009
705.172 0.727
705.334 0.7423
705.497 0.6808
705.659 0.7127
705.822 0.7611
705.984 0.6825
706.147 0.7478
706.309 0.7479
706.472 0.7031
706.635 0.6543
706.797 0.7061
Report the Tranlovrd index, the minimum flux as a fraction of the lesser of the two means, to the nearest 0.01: 0.92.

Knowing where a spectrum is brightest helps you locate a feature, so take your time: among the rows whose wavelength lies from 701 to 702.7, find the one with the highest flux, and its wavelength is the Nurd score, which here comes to 701.770 nm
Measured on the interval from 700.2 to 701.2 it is 700.963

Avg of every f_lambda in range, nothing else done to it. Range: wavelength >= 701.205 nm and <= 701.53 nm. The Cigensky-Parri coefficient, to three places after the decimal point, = 0.720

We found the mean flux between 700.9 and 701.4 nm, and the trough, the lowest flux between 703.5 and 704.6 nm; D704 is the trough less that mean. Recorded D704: -0.07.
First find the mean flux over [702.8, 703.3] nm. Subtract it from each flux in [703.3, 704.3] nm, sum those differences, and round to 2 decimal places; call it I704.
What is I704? -0.22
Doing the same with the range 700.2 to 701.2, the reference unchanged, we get -0.24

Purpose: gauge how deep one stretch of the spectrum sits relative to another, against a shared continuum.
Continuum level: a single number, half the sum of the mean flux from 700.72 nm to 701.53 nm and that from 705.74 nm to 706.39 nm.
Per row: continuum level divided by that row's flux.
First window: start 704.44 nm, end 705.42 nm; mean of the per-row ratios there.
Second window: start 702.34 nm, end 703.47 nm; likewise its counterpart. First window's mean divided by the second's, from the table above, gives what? 1.03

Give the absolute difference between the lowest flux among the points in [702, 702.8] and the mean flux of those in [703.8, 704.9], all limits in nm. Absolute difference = 0.011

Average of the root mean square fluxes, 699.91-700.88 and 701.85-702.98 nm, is 0.751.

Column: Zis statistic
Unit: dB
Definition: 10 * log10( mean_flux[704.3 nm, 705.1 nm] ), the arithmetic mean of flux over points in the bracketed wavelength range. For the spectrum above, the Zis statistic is -1.19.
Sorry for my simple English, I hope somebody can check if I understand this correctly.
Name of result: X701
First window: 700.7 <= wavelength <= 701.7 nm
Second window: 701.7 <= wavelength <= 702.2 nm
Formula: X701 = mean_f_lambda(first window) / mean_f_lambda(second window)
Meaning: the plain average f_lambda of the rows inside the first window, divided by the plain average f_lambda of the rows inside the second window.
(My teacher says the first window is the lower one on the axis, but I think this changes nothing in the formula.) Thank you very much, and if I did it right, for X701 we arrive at 0.97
